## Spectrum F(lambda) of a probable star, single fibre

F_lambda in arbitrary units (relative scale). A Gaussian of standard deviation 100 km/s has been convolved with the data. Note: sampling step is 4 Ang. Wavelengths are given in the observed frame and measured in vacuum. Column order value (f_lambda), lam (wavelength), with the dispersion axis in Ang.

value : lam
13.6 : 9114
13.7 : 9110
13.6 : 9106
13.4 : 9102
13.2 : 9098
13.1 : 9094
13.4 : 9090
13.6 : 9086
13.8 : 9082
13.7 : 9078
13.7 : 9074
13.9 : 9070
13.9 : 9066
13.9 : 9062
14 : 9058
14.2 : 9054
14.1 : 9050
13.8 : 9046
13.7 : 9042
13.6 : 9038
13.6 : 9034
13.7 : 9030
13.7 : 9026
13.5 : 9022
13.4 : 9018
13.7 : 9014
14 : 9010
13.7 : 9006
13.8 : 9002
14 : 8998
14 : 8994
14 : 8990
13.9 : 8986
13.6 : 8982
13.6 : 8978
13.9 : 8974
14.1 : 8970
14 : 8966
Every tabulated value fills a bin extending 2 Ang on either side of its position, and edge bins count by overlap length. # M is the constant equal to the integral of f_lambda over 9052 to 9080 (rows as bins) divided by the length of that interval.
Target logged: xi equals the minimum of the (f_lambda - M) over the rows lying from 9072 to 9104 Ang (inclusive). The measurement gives -0.80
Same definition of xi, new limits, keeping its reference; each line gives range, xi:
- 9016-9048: -0.50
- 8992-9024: -0.50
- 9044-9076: -0.20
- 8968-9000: -0.30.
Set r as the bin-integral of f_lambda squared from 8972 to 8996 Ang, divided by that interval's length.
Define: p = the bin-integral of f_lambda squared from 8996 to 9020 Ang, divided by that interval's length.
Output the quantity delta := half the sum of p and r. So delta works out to 190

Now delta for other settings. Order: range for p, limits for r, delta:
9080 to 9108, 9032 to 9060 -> 186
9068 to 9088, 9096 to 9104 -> 183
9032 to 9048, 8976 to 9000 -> 189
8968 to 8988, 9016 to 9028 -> 187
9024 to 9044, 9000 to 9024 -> 187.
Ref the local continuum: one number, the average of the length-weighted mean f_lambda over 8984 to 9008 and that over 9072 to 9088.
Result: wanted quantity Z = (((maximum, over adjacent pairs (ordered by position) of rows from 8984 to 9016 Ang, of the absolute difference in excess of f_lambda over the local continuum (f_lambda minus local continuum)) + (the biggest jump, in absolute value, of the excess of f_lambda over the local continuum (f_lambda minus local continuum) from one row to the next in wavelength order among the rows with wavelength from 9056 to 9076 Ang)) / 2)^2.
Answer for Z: 0.06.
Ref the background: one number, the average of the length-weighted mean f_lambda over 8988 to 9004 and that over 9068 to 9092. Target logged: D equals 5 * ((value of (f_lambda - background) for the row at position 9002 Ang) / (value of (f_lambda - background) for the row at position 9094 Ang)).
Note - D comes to 0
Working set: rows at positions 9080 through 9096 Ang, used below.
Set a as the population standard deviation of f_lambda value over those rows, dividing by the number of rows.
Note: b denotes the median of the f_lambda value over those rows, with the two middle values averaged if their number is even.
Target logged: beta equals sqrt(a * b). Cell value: 1.87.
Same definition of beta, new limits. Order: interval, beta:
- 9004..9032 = 1.55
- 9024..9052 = 1.48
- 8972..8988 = 1.44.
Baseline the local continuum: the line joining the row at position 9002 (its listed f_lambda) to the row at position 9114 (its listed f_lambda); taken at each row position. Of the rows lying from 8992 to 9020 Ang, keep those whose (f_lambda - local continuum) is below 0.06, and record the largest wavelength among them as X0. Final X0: 9018 Ang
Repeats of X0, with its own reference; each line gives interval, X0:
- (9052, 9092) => 9090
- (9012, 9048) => 9042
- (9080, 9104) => 9102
